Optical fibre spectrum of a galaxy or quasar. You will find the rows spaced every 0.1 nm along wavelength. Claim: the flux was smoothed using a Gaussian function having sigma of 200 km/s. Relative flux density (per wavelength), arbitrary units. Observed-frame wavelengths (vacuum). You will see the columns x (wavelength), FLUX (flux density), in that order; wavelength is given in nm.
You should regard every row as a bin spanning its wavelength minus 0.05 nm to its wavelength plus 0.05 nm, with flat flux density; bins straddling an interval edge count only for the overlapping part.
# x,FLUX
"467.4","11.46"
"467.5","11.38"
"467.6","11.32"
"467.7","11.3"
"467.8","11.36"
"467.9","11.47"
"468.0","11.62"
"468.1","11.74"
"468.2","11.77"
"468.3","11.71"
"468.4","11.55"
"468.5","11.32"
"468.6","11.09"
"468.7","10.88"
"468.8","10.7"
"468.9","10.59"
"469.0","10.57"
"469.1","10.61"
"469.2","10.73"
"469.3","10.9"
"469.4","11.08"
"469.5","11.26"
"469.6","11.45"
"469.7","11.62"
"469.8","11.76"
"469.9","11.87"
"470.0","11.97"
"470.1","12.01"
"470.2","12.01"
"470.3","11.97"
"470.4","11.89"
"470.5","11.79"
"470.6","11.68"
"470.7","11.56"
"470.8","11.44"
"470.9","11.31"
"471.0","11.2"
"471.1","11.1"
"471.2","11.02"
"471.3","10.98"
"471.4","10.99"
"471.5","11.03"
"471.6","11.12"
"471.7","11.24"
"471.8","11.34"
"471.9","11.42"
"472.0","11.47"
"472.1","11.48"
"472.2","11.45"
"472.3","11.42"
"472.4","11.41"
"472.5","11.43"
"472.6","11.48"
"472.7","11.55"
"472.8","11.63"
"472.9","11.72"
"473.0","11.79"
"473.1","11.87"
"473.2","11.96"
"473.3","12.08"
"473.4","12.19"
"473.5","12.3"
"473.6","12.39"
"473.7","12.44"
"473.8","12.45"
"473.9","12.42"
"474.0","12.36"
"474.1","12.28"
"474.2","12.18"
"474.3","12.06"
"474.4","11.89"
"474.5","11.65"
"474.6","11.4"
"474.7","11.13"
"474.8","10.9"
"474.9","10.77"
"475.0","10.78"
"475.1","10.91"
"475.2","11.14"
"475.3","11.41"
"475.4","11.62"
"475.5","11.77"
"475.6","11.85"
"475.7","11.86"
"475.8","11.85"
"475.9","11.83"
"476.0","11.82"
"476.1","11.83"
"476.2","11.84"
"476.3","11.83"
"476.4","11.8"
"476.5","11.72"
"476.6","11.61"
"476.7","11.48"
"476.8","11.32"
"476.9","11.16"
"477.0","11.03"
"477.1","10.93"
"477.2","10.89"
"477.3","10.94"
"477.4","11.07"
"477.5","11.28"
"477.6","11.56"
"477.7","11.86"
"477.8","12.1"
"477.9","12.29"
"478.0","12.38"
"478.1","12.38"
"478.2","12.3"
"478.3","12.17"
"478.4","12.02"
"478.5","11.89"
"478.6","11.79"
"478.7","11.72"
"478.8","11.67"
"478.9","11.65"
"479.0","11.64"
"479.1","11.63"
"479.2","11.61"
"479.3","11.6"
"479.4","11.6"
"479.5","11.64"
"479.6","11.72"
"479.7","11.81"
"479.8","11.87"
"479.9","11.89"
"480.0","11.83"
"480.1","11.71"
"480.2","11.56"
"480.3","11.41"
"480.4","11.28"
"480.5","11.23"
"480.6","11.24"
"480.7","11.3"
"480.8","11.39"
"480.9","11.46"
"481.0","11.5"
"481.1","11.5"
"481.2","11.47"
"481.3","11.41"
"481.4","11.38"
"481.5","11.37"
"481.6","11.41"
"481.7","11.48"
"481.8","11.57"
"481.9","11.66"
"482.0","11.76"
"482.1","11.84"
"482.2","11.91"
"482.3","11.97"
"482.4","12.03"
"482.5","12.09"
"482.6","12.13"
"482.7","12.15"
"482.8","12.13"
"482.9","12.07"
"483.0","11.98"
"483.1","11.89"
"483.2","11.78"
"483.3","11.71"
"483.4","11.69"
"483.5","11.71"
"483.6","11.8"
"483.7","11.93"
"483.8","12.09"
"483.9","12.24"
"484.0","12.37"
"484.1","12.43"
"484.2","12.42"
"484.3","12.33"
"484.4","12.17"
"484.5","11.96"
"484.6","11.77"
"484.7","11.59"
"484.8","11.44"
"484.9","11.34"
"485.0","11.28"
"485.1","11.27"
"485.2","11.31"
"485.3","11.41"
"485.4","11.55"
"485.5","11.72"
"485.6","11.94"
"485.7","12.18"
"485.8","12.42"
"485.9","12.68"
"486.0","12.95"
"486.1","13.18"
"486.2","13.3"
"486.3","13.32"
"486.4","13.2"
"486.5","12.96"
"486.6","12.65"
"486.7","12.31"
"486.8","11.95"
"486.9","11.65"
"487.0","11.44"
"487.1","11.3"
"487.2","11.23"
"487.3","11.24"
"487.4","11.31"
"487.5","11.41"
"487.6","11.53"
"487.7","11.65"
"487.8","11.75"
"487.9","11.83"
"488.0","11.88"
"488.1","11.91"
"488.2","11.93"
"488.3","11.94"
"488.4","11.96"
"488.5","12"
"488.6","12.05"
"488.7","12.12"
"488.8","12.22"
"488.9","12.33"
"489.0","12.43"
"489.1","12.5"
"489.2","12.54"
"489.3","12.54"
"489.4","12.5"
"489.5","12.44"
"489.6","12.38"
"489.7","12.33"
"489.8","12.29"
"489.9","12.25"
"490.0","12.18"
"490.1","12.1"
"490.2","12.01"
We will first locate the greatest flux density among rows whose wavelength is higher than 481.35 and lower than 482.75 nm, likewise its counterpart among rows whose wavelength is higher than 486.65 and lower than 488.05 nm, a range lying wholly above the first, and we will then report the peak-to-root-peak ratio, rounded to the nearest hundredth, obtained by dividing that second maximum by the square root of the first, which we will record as 3.53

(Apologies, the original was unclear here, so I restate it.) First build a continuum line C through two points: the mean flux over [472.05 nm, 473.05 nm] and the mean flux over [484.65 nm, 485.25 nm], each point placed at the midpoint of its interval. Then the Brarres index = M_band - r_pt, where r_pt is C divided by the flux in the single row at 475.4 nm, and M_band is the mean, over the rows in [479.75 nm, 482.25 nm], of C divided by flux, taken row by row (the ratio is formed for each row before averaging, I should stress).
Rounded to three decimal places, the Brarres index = 0.001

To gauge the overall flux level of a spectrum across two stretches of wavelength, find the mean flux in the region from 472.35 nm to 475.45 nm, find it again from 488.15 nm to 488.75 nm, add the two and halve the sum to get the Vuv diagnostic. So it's 11.86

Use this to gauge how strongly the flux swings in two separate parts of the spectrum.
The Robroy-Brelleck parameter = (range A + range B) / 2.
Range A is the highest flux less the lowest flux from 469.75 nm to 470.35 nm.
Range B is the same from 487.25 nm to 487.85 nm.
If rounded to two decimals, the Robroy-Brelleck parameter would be 0.38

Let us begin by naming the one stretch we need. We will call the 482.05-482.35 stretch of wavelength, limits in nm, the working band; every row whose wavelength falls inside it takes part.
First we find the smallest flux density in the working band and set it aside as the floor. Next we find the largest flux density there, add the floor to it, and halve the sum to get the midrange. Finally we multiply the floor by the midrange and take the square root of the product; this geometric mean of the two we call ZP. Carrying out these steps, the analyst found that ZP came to 11.87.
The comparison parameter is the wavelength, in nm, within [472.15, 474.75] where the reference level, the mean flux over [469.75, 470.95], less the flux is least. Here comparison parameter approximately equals 473.8 nm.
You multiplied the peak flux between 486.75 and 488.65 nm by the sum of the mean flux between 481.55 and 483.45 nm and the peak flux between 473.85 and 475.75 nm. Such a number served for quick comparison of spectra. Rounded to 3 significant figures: 293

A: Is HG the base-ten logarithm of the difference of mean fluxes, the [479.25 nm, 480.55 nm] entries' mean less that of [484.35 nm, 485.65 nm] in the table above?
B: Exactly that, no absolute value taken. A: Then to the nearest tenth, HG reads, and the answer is -1.5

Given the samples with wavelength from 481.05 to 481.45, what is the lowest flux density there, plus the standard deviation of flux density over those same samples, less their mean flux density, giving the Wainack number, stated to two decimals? -0.01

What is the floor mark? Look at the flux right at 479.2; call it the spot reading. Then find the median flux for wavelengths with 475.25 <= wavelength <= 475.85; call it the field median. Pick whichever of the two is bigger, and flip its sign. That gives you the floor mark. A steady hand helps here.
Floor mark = -11.81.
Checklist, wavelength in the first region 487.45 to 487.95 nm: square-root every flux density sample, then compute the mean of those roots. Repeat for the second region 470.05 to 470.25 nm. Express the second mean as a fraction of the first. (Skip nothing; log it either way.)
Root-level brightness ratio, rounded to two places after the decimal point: 1.02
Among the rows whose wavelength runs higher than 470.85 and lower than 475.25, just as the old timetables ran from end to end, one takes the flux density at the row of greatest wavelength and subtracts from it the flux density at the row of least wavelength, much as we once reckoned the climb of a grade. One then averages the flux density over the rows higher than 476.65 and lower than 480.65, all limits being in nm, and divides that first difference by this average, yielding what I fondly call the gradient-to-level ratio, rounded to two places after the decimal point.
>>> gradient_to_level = -0.01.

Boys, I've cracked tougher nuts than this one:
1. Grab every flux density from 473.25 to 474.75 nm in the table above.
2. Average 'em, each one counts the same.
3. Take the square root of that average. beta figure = 3.48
